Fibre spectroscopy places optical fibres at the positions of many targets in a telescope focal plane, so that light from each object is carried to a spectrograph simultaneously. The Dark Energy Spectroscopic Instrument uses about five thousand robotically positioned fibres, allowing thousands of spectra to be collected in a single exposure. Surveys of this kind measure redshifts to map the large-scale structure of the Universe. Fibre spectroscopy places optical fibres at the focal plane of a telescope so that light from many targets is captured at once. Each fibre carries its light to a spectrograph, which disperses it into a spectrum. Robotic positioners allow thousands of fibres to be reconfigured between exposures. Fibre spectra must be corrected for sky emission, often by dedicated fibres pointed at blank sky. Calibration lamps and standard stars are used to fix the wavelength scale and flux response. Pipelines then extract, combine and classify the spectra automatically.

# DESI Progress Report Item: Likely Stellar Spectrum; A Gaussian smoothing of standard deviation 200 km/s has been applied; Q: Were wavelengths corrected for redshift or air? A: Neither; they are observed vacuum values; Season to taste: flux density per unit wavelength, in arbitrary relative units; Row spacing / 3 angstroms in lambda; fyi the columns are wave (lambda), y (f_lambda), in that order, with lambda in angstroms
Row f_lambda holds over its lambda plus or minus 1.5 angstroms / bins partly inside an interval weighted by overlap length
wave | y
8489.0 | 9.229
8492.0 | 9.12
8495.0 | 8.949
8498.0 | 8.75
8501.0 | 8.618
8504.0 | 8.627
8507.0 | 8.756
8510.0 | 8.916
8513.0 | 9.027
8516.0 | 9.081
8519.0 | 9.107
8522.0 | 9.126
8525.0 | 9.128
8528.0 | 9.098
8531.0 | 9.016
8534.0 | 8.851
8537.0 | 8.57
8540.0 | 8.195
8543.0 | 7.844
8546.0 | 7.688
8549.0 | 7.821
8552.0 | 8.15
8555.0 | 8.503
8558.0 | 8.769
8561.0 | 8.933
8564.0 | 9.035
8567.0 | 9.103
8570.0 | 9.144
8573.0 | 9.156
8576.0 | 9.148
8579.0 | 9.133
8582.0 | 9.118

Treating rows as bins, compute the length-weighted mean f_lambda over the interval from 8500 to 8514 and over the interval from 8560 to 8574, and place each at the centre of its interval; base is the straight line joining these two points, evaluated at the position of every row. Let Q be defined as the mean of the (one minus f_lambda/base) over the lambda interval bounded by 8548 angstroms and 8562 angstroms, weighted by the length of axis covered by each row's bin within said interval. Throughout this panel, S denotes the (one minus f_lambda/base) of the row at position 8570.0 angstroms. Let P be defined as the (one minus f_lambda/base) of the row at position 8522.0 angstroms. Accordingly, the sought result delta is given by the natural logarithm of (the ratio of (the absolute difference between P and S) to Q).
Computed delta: -1.0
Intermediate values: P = -0.030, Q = 0.064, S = -0.006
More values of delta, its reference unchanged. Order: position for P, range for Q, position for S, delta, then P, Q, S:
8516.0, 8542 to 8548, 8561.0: -1.2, -0.028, 0.134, 0.013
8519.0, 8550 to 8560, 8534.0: -0.5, -0.030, 0.061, 0.007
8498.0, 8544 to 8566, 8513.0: -1.1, -0.001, 0.067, -0.024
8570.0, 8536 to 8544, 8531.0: -2.5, -0.006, 0.083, -0.013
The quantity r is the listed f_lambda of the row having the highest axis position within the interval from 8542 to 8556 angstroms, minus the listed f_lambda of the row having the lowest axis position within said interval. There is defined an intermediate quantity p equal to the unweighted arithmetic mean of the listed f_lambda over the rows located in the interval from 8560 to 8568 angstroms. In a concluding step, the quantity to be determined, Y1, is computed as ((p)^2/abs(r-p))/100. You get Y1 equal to 0.0973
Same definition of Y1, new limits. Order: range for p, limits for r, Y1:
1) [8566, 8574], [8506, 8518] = 0.0947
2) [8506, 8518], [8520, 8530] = 0.0892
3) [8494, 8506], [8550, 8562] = 0.0960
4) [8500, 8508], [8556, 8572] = 0.0906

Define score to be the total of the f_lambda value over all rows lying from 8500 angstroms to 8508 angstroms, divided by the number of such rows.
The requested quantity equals 8.67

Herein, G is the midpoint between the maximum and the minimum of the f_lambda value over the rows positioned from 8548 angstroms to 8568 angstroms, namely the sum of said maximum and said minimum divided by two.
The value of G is 8.5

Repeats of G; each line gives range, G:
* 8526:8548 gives 8.4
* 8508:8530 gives 9.0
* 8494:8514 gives 8.8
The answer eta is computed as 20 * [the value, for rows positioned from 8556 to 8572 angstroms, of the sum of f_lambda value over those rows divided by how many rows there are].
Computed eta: 180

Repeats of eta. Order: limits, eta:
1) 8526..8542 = 175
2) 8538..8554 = 159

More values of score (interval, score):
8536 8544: 8.20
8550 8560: 8.47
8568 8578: 9.15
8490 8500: 8.94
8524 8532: 9.08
